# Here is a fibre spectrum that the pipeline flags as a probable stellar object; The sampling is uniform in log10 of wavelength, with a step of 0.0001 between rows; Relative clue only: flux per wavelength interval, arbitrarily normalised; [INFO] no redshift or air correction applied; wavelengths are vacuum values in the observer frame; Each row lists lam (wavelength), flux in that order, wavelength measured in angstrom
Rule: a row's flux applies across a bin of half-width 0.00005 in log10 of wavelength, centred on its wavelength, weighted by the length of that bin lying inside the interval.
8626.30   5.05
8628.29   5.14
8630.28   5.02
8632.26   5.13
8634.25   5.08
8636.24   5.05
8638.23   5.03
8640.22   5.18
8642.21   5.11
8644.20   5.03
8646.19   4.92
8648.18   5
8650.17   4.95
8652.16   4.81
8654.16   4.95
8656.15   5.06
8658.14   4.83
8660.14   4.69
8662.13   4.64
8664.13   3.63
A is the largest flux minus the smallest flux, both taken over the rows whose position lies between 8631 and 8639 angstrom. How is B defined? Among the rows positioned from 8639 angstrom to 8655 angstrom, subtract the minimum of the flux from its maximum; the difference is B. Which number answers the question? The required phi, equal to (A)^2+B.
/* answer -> 0.380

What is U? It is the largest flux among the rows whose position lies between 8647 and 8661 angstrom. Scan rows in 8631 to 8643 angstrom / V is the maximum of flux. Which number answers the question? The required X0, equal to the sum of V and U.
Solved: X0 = 10.24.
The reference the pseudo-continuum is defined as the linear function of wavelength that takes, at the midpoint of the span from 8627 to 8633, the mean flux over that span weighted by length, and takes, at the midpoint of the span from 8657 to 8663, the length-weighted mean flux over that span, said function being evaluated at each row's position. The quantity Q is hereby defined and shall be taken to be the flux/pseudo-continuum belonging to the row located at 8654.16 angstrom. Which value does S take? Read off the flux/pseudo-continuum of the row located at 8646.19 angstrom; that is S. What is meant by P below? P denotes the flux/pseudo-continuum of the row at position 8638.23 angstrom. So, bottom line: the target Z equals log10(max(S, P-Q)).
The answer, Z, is 0.002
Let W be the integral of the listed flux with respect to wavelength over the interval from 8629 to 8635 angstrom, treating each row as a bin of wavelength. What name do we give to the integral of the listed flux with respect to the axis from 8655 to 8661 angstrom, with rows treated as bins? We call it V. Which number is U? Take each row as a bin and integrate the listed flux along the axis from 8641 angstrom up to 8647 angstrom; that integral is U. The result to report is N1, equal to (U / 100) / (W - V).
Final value 0.23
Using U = 30.2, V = 29.2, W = 30.5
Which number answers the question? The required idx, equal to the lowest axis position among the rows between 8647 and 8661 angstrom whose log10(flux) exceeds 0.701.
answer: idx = 8656.15 angstrom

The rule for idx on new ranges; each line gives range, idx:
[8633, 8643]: 8634.25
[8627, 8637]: 8628.29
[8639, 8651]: 8640.22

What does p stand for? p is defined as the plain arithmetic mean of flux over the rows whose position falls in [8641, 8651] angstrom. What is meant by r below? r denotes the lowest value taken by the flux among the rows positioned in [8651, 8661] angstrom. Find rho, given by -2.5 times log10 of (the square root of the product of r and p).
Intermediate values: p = 5.00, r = 4.69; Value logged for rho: -1.713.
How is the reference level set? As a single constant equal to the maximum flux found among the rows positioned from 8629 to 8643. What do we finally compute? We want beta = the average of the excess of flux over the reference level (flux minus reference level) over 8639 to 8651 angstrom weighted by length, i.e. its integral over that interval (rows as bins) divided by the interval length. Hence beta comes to -0.15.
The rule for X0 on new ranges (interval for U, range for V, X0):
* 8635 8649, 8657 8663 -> 10.01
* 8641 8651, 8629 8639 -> 10.24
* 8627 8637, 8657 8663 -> 9.97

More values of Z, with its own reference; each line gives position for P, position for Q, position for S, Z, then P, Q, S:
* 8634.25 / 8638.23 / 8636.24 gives 0.003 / 1.01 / 1.01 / 1.01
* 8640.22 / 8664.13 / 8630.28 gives -0.006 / 1.04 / 0.78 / 0.99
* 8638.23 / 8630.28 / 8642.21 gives 0.014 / 1.01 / 0.99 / 1.03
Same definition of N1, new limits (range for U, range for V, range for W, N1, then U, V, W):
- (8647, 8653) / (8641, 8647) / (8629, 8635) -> 0.94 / 29.6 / 30.2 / 30.5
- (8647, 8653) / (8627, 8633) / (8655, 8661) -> -0.22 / 29.6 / 30.6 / 29.2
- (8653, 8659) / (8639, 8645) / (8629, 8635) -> -2.05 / 29.7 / 30.6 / 30.5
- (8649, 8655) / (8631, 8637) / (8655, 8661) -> -0.22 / 29.4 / 30.5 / 29.2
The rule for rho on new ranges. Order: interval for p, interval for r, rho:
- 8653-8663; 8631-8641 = -1.732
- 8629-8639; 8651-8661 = -1.719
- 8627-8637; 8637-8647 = -1.748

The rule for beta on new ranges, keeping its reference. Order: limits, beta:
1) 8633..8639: -0.12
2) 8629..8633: -0.10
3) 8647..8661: -0.28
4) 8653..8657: -0.18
